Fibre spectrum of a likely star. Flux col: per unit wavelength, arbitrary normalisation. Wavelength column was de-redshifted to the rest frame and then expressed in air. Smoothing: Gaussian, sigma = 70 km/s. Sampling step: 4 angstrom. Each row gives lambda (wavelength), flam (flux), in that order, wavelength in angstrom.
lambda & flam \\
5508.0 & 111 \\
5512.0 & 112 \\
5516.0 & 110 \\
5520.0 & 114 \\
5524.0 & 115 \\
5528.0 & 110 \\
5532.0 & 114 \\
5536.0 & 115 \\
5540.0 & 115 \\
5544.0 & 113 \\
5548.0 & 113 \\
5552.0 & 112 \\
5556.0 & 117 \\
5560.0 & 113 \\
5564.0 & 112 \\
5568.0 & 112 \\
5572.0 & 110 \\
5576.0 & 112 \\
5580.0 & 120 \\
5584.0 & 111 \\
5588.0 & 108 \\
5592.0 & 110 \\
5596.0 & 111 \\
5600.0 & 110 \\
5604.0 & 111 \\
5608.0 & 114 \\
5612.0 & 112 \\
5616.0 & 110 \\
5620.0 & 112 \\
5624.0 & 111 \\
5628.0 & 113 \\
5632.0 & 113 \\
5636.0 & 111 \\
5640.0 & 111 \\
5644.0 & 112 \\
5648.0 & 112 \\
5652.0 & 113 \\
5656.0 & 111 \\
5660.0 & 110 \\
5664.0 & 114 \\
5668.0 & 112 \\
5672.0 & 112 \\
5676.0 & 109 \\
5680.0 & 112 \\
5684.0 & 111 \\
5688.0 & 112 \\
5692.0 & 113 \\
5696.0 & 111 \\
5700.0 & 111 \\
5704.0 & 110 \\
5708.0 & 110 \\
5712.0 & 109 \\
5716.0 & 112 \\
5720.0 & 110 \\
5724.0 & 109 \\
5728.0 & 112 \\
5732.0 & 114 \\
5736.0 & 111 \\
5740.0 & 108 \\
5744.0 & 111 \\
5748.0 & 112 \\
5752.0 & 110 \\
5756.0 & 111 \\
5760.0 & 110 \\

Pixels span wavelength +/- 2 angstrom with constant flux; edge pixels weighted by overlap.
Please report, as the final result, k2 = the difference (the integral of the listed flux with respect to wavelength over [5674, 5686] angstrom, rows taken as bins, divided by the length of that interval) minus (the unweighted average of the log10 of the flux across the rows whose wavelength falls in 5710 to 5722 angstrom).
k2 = 109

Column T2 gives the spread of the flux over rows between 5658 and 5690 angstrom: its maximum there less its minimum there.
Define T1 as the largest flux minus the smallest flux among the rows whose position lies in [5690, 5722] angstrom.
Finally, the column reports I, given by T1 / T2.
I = 0.8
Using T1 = 4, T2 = 5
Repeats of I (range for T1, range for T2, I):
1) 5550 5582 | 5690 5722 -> 2.5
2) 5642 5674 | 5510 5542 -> 0.8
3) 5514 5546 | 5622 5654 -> 2.5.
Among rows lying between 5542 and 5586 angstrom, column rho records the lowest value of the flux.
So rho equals 110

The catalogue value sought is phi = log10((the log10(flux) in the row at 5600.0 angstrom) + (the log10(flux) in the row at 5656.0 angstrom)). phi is 0.611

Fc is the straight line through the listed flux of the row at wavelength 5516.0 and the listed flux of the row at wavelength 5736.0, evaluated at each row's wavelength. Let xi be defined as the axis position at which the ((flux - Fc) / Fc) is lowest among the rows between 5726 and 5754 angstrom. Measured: 5740.0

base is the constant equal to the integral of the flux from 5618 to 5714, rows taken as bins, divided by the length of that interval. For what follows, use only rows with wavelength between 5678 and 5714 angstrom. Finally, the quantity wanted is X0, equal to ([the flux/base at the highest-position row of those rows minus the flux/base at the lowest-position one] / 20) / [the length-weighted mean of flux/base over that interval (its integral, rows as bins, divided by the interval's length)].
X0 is -0.0014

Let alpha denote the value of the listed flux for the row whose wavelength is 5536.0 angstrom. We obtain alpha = 115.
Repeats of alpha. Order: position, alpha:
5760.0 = 110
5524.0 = 115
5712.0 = 109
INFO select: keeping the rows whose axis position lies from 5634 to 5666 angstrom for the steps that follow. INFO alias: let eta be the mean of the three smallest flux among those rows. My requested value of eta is 111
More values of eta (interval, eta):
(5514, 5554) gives 111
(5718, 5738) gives 110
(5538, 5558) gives 113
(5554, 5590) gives 110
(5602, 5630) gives 111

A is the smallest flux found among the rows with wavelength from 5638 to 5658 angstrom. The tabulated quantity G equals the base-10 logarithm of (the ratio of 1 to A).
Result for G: -2.045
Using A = 111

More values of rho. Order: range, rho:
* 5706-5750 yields 108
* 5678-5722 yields 109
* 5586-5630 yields 108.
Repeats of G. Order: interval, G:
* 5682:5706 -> -2.041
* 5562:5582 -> -2.041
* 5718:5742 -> -2.033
